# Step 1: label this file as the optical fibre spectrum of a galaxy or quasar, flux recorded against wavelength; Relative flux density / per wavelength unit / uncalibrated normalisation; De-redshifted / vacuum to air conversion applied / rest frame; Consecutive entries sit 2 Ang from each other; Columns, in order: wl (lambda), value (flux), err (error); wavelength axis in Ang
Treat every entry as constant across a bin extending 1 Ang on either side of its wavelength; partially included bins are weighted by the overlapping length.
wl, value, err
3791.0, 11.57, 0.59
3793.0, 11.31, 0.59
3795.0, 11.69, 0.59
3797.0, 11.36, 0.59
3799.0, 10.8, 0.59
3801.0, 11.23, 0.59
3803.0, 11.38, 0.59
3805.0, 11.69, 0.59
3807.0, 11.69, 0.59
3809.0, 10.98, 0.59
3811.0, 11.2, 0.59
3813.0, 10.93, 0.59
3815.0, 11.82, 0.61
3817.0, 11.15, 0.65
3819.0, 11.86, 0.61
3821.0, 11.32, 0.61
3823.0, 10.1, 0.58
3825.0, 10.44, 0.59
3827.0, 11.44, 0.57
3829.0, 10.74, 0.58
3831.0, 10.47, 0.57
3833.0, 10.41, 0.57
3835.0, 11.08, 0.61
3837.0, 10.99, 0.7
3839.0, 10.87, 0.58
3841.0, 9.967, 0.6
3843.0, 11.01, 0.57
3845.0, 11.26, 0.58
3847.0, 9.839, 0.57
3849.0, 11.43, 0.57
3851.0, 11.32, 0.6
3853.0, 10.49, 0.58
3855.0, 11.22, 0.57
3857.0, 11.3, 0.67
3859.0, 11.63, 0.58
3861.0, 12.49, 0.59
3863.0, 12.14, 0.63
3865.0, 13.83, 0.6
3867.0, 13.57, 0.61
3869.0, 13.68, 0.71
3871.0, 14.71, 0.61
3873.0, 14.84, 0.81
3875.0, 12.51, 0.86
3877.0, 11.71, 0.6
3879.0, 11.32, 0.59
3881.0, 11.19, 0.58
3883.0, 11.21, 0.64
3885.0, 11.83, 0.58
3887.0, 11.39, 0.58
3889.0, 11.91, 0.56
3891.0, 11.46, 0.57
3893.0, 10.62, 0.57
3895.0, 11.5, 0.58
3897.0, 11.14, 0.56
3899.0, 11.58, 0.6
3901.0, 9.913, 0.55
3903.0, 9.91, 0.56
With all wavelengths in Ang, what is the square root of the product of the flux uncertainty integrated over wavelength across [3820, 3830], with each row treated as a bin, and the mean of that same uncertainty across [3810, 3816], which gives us 1.87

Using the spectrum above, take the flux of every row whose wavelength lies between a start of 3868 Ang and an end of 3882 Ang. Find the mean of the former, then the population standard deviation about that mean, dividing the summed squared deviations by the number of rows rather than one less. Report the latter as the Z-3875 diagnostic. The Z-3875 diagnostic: 1.45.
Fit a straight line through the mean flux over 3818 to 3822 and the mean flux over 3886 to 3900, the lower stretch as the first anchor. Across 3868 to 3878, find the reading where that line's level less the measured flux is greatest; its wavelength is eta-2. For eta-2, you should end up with 3877.0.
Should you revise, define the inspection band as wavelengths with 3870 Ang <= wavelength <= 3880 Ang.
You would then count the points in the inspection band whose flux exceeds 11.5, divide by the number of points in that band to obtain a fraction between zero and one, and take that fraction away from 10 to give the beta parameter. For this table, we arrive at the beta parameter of 9.2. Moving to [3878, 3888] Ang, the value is 9.8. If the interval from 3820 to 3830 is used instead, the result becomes 10.0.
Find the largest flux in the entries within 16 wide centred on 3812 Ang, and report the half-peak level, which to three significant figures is 5.93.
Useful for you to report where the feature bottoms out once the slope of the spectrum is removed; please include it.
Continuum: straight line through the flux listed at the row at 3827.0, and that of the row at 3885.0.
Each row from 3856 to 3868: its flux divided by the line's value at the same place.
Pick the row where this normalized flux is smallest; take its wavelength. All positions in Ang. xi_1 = 3857.0 Ang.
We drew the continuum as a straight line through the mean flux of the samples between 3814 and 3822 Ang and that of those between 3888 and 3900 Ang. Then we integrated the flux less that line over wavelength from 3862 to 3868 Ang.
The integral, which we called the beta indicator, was 10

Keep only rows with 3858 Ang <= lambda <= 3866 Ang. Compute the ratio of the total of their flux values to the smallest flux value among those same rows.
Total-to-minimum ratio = 4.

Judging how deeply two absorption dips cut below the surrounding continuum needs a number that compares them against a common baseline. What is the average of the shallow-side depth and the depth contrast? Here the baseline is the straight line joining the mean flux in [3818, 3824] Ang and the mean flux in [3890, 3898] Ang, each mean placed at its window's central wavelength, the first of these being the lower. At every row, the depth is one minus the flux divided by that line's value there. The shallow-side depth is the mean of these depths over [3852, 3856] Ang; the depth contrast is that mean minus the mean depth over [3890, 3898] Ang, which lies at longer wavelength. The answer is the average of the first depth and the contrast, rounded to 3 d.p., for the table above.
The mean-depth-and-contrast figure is 0.025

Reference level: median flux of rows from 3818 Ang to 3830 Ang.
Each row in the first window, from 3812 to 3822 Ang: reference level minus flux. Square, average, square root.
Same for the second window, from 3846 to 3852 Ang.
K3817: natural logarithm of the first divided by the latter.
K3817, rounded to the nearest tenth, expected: -0.3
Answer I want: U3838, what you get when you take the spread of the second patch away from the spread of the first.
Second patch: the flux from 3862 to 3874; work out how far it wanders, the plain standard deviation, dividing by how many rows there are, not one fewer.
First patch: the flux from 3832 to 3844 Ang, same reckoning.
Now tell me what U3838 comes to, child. -0.49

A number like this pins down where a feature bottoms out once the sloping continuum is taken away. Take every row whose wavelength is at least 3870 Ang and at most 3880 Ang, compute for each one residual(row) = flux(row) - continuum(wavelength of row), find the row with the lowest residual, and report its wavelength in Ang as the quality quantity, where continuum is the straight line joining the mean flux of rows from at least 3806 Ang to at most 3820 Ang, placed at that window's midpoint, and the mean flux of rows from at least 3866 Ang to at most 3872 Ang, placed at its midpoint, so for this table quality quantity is 3879.0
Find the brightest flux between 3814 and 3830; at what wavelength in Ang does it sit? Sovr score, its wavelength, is 3819.0 Ang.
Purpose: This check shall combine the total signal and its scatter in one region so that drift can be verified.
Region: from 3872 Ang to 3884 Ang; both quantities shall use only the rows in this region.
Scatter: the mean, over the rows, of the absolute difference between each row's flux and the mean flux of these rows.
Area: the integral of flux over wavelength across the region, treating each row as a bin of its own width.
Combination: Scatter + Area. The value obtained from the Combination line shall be 147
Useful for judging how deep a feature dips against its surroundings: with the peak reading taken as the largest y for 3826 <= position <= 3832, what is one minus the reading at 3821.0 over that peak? 0.01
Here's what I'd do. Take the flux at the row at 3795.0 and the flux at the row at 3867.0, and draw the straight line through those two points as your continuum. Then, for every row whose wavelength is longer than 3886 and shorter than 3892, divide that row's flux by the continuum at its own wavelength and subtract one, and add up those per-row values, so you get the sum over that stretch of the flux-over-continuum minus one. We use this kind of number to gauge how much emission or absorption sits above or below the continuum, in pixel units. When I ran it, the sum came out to -0.54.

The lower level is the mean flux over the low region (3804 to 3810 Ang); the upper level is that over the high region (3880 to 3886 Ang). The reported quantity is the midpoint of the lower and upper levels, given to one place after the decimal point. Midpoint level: 11.4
